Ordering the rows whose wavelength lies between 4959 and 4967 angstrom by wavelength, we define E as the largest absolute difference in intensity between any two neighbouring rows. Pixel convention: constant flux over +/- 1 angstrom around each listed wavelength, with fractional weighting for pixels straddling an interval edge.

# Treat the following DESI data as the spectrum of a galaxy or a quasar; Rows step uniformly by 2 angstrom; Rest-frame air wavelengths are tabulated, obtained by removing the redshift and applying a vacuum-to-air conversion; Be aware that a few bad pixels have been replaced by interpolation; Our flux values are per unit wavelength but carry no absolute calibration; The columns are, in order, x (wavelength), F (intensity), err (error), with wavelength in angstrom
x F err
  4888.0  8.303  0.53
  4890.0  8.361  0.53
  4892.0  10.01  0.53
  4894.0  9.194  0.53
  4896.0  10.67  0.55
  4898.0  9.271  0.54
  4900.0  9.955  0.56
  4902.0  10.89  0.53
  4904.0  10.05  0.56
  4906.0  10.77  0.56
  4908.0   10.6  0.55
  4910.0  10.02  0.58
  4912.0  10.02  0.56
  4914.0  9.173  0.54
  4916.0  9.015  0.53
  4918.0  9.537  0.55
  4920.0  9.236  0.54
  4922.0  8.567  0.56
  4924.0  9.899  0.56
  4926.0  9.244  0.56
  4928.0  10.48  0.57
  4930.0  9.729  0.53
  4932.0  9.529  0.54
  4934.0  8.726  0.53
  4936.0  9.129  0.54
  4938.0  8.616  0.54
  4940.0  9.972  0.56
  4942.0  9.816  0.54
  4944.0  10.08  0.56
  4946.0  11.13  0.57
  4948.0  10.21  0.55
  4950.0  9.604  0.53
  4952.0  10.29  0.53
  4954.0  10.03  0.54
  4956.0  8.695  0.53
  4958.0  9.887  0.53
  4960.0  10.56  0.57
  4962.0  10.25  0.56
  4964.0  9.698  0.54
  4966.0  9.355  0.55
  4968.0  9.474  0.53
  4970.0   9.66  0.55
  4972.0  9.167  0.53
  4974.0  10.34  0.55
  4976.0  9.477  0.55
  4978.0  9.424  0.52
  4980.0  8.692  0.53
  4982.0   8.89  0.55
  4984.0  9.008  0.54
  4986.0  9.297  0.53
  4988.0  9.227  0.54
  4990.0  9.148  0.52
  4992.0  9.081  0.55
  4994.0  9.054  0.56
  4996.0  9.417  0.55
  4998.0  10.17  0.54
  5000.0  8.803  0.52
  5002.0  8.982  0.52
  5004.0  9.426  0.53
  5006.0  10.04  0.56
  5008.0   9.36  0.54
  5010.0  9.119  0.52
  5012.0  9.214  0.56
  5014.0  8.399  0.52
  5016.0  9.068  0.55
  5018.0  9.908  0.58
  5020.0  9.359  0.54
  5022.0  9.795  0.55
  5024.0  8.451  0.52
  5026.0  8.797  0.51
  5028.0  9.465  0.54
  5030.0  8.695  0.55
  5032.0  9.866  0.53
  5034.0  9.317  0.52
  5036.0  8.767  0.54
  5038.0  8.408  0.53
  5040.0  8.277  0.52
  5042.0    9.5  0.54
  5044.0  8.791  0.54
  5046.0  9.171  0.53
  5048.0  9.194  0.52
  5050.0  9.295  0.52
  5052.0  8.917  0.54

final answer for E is 0.6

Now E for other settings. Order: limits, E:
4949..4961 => 1.3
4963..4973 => 0.5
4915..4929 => 1.3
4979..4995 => 0.3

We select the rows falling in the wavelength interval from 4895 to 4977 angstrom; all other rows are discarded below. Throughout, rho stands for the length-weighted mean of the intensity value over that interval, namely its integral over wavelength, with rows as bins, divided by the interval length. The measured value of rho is 9.8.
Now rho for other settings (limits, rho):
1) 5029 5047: 9.0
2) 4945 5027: 9.5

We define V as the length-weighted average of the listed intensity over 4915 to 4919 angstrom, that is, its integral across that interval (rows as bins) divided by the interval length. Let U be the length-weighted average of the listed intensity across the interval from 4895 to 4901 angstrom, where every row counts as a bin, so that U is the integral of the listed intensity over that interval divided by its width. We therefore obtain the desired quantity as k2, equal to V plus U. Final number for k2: 19.2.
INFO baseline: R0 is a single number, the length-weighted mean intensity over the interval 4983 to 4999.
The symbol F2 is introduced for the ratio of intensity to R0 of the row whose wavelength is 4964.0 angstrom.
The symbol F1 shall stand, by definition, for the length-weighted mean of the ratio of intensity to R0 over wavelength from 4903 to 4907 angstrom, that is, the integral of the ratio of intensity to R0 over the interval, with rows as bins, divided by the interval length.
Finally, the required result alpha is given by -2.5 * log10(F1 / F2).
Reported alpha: -0.08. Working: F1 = 1.12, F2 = 1.04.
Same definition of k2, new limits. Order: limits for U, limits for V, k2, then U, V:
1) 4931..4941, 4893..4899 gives 18.9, 9.2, 9.7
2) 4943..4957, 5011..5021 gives 19.2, 10.0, 9.2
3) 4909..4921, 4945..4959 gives 19.5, 9.5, 10.0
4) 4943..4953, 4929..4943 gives 19.6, 10.3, 9.4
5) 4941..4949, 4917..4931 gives 19.8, 10.3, 9.5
